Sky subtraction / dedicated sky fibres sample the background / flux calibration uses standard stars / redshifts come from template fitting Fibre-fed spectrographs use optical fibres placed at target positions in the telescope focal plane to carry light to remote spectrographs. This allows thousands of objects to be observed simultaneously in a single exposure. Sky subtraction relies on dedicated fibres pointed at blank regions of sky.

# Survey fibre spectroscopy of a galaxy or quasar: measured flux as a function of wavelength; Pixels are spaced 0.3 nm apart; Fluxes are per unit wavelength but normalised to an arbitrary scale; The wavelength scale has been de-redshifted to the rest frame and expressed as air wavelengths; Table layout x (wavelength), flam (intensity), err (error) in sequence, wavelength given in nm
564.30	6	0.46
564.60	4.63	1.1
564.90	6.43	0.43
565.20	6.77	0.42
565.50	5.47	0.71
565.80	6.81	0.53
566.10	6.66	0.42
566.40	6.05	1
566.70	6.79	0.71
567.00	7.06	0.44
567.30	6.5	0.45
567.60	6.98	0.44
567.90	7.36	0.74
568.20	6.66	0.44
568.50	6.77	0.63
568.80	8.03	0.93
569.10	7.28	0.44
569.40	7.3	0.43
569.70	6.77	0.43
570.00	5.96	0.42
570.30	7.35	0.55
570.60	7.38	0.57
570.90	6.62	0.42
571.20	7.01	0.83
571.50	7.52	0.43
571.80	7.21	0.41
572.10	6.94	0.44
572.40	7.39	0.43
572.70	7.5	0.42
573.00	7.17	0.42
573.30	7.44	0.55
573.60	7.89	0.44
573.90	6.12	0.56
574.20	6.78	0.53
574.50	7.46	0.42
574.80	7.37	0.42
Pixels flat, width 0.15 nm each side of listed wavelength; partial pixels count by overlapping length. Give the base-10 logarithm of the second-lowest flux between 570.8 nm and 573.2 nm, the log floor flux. 0.841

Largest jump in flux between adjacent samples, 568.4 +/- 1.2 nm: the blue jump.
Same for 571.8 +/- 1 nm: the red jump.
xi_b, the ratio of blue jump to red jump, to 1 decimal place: 2.5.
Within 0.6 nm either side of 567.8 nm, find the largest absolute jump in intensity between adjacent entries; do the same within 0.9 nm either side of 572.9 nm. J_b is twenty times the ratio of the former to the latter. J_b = 31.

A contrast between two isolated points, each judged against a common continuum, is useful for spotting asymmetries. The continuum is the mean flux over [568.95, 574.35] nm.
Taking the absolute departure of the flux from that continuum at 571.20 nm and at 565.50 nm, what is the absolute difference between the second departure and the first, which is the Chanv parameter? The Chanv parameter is 1.5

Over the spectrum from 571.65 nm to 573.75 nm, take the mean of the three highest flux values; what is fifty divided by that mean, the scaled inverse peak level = 6.57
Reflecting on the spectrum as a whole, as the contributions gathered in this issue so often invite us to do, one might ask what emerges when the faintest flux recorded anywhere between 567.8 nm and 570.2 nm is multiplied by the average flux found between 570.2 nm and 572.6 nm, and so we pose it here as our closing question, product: 42.8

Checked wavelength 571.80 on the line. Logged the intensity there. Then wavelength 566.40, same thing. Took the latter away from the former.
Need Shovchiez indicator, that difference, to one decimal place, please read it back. 1.2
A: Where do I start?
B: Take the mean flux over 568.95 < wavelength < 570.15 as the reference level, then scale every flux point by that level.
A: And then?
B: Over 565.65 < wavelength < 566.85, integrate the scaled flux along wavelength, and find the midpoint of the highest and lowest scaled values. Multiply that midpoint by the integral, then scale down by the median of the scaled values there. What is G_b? 1.11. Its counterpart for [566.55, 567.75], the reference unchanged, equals 1.18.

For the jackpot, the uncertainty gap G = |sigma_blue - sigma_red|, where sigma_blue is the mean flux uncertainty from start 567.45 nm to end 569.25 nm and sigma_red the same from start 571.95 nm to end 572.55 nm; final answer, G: 0.17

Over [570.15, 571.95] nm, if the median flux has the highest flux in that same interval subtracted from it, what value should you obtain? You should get -0.24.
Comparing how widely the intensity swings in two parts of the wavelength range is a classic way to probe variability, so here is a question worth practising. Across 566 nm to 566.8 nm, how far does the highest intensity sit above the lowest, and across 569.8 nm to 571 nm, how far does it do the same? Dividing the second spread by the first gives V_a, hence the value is 1.9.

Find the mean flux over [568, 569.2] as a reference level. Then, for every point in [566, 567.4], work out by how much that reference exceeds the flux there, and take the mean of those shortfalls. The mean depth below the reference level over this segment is 0.57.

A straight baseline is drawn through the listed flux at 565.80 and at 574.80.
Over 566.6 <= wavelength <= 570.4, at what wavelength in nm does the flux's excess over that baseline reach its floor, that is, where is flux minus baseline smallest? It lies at 570.00 nm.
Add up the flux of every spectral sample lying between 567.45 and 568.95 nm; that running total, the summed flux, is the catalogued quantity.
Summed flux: 35.8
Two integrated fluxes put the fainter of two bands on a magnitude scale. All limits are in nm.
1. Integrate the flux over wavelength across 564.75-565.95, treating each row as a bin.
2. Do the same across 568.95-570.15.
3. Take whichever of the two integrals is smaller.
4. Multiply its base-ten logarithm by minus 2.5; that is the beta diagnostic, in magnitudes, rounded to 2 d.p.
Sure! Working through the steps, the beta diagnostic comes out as -2.21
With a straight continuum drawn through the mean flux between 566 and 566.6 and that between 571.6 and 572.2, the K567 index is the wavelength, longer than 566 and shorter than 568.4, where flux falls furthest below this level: 566.40 nm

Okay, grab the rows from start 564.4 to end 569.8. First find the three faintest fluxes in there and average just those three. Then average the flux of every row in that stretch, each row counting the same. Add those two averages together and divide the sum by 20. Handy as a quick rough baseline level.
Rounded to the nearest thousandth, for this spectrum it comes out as 0.603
